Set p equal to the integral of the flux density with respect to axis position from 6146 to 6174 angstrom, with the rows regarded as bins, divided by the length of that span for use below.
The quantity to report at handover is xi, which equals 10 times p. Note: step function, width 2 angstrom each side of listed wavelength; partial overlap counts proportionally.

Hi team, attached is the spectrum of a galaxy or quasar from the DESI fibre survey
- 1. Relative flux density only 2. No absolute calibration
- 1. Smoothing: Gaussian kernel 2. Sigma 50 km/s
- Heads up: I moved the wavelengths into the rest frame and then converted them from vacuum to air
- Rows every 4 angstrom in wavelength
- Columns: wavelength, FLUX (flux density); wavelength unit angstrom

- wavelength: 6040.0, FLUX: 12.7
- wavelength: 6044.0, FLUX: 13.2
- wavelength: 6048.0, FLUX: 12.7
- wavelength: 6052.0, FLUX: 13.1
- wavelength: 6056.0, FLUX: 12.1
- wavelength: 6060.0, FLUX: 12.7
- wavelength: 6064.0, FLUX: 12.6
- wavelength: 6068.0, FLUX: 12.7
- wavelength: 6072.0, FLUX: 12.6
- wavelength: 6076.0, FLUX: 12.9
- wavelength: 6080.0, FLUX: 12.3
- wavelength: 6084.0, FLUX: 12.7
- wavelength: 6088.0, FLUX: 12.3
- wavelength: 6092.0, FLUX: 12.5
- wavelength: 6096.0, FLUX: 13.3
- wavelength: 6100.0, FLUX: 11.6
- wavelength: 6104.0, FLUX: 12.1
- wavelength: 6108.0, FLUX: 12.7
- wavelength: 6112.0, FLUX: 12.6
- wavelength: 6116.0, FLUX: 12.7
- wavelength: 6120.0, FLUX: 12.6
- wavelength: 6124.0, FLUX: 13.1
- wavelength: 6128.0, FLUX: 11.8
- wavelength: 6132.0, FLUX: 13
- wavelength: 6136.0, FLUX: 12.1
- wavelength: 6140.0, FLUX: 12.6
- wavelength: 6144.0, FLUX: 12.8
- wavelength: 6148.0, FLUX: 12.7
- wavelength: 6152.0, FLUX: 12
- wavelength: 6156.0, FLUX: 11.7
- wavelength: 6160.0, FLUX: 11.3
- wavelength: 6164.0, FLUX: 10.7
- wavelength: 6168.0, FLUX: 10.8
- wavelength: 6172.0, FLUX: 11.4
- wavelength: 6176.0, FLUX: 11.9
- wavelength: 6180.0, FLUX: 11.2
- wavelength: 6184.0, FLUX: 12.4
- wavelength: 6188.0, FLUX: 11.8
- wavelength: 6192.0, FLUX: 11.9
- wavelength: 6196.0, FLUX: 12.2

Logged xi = 115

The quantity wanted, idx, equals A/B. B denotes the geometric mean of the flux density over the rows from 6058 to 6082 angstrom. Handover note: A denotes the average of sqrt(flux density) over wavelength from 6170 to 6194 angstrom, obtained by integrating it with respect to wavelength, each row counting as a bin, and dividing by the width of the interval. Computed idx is 0.272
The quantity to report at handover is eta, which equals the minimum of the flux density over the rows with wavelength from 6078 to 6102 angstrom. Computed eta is 11.6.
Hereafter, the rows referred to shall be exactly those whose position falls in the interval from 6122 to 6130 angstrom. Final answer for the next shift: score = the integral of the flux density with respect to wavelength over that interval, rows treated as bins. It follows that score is 100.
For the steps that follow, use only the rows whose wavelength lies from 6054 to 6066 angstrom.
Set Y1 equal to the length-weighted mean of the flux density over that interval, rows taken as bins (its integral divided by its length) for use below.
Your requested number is 12.5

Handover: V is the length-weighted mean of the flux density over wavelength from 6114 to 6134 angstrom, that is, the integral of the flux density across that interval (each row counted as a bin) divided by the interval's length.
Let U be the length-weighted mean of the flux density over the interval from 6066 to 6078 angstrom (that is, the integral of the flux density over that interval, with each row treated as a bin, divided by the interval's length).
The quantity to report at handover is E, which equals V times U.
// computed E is 161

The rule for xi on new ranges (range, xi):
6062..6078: 127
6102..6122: 125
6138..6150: 127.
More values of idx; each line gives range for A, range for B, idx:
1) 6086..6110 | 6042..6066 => 0.277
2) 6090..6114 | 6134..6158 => 0.287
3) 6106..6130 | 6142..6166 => 0.299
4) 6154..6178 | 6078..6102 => 0.270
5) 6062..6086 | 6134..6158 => 0.289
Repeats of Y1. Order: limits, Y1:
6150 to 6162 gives 11.7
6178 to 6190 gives 11.8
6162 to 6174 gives 11.0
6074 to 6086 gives 12.6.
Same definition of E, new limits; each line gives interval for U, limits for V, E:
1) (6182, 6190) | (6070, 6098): 153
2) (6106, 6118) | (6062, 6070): 160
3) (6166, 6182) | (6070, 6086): 143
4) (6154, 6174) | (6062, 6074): 141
